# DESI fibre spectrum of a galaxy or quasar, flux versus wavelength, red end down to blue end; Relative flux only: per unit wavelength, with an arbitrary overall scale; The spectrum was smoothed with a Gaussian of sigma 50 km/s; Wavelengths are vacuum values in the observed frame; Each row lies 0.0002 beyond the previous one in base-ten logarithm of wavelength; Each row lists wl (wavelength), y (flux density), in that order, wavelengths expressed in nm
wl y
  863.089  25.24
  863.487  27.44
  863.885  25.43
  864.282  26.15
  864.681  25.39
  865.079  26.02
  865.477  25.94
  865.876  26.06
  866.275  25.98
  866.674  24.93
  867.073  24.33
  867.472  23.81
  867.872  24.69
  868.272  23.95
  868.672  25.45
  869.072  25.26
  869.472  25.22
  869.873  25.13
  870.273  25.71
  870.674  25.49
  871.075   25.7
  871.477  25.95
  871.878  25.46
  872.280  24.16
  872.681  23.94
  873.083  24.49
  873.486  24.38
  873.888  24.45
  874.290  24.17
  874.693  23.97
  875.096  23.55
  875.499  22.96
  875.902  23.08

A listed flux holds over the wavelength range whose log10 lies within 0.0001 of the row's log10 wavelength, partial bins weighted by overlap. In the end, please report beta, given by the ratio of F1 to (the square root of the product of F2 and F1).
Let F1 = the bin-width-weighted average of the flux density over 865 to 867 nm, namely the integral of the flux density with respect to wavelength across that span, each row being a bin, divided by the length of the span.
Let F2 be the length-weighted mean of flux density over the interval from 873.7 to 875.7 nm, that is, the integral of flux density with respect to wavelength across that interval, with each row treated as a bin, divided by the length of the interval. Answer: 1.04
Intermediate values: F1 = 25.7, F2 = 23.8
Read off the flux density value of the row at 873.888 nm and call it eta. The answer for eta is 24.45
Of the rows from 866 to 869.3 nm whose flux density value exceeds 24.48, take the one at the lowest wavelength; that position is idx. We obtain 866.275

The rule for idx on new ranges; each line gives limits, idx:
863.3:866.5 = 863.487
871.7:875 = 871.878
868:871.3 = 868.672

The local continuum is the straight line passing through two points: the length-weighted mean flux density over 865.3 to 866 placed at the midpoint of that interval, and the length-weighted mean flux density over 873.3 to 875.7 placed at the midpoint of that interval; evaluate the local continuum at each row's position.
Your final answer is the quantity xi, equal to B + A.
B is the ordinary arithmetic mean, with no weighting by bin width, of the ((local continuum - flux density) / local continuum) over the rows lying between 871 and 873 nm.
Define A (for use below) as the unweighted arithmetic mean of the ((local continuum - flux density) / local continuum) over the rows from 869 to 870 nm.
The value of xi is -0.025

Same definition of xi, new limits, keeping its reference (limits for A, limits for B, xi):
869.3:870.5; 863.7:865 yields 0.010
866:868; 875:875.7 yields 0.055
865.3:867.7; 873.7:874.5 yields 0.012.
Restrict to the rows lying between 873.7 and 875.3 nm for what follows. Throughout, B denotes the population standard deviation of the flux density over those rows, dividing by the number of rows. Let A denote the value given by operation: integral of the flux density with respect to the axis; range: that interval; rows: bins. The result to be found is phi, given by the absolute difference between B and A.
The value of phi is 38.1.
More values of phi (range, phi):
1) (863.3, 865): 43.5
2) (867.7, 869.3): 39.2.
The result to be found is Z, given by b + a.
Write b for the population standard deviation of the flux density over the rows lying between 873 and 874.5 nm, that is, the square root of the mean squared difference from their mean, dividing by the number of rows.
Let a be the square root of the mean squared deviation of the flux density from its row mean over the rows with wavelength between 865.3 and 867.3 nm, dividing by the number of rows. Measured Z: 0.8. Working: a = 0.70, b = 0.1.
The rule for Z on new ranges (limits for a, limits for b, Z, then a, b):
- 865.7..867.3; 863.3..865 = 1.6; 0.73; 0.8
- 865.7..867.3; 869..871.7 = 1.0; 0.73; 0.3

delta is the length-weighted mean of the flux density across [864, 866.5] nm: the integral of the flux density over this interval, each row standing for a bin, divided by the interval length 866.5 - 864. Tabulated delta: 25.9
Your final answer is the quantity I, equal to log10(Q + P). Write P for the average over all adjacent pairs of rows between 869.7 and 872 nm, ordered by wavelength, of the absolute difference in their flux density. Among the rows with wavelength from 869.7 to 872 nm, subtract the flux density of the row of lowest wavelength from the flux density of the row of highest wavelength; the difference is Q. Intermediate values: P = 0.35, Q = 0.33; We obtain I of -0.17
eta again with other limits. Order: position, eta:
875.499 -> 22.96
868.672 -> 25.45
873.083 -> 24.49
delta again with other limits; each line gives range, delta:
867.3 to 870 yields 24.8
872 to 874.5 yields 24.3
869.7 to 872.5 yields 25.4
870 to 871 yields 25.6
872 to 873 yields 24.2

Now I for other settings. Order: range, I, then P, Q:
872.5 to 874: -0.12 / 0.24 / 0.51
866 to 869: -0.45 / 0.88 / -0.53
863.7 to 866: 0.04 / 0.46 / 0.63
